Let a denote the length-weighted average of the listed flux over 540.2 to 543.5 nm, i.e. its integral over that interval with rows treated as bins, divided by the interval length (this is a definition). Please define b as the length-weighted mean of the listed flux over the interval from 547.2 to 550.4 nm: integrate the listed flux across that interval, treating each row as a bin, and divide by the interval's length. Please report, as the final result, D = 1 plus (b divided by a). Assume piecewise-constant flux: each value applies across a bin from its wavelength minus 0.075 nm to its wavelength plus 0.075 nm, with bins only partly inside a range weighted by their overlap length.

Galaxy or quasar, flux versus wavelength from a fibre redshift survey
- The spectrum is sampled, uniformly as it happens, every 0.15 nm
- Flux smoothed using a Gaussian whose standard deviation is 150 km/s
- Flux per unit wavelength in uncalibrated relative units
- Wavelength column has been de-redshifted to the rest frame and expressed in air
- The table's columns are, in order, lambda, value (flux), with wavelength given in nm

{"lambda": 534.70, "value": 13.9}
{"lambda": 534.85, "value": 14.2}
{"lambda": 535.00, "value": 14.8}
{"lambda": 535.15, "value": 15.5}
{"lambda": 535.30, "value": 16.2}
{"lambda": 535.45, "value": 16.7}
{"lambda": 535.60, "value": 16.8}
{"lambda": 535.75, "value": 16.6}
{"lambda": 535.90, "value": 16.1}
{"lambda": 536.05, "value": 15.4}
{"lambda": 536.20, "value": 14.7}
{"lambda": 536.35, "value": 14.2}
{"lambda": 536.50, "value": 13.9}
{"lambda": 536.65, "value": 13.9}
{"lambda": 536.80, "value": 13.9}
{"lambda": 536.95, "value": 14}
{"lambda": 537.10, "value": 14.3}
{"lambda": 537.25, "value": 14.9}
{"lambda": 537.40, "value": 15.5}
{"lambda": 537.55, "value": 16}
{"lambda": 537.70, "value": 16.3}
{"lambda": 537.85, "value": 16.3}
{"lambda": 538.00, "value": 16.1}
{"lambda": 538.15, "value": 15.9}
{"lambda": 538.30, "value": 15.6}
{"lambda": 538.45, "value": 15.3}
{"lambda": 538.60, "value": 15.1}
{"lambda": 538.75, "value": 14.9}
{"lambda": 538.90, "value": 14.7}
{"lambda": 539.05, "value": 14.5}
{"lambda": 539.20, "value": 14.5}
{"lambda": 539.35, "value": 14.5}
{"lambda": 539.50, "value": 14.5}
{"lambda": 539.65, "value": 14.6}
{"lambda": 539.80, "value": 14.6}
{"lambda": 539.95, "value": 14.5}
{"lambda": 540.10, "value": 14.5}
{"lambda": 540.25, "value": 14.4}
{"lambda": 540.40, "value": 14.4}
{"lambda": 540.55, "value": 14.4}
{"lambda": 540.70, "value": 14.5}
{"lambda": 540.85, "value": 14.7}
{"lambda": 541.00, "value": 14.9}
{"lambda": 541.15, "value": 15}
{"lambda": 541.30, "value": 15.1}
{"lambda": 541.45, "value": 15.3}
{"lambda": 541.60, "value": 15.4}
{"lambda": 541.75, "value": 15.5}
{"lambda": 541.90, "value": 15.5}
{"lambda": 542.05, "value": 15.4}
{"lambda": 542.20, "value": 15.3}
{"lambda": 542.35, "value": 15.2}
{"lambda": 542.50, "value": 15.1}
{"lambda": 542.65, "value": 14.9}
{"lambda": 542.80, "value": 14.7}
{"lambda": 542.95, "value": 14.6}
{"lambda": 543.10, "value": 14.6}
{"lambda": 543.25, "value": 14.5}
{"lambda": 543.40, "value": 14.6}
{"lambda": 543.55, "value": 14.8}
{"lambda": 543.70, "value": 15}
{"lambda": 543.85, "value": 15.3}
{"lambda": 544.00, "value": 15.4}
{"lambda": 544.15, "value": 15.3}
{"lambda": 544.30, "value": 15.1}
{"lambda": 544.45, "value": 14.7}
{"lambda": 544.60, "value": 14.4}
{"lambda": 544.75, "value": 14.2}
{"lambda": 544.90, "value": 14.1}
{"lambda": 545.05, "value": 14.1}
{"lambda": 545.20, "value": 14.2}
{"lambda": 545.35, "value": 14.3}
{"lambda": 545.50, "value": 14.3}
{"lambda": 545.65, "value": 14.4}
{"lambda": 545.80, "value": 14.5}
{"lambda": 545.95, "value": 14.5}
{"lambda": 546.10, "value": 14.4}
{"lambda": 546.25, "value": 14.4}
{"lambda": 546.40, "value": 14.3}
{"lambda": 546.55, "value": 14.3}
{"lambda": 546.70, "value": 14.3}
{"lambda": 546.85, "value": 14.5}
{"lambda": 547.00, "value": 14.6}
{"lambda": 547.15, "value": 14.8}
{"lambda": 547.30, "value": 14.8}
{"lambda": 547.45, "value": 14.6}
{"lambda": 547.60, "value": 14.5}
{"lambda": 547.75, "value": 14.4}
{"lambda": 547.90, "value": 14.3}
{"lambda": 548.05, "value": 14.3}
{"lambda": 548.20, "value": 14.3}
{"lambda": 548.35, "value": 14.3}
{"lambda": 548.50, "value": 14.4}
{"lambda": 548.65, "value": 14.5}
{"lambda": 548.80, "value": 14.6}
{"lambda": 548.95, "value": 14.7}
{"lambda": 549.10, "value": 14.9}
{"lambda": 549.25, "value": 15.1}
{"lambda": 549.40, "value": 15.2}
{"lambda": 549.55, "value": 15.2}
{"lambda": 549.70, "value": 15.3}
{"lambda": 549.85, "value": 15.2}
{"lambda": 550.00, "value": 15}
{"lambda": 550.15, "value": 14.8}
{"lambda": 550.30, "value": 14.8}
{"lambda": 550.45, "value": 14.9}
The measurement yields 1.99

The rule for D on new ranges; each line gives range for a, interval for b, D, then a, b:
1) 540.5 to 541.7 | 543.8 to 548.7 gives 1.97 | 14.9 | 14.51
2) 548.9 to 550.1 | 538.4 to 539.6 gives 1.98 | 15.1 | 14.74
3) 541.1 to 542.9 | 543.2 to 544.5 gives 1.99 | 15.2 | 14.98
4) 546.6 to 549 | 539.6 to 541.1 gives 2.00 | 14.5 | 14.56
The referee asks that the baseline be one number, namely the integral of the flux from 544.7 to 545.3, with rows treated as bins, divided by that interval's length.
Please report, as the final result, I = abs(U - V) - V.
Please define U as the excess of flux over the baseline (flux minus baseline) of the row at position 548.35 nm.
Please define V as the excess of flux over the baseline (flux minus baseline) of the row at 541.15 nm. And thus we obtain -0.15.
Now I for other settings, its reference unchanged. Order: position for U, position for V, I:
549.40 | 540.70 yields 0.35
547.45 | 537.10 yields 0.15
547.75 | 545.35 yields -0.05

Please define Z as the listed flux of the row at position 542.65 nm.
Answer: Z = 14.9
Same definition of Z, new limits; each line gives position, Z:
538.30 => 15.6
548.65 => 14.5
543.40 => 14.6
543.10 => 14.6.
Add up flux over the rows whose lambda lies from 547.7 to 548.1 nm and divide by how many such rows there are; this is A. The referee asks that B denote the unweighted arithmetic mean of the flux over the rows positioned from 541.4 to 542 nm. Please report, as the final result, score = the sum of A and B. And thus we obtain 29.8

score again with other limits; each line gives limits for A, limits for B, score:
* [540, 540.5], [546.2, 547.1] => 28.8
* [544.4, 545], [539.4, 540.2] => 28.9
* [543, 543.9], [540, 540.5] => 29.2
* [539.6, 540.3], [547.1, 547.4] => 29.3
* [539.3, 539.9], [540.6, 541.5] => 29.5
